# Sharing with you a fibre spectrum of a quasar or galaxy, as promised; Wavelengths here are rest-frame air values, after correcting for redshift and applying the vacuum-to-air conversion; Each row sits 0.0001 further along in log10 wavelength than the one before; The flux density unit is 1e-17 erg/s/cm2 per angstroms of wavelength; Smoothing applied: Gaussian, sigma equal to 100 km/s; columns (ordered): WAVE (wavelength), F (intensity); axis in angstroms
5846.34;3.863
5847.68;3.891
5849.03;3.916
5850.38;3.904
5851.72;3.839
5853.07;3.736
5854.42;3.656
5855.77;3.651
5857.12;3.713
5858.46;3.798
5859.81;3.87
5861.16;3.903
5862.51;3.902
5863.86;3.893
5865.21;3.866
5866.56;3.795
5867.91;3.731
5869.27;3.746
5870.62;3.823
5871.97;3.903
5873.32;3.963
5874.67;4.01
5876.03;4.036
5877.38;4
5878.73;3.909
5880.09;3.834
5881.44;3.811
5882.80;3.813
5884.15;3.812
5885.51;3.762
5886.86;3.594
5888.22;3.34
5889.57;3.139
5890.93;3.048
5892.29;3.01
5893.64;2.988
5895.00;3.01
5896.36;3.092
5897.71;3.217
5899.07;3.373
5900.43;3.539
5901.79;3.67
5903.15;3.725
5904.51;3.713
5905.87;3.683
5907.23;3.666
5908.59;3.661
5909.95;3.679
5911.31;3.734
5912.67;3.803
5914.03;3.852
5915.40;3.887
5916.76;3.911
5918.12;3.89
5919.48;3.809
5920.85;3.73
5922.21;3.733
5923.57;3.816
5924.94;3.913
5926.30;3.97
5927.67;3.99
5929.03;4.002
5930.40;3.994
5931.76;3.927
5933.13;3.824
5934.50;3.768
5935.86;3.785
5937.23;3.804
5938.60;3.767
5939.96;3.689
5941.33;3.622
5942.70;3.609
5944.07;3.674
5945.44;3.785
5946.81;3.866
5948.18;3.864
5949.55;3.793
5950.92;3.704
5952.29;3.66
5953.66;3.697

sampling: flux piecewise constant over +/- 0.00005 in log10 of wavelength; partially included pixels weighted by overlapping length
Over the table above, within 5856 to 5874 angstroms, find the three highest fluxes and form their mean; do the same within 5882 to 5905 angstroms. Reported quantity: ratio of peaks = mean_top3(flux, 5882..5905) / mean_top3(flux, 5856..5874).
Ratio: 0.97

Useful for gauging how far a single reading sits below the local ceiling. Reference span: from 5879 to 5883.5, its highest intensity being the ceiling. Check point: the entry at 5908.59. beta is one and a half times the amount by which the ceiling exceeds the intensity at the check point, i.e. 0.26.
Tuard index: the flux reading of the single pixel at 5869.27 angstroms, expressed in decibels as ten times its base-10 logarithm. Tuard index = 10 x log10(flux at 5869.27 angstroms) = 5.74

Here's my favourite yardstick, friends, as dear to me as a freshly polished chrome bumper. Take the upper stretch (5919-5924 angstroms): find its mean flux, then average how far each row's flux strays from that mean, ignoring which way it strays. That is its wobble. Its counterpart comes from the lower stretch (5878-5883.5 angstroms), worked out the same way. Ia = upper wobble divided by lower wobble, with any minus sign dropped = 1.20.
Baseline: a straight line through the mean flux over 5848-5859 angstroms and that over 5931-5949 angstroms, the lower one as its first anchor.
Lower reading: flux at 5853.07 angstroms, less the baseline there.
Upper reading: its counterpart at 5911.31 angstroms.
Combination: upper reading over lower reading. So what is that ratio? 0.9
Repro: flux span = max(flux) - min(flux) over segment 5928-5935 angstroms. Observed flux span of 0.23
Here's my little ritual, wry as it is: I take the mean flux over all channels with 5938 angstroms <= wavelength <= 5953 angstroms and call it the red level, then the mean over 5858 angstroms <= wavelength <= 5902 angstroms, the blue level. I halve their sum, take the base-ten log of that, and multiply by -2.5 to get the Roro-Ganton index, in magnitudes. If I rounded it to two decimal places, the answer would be -1.42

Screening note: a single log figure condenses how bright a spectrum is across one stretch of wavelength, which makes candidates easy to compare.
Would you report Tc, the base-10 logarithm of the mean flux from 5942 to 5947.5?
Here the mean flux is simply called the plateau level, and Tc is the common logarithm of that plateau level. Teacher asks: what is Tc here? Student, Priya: 0.572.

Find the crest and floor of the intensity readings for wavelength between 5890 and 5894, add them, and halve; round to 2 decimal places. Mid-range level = 3.02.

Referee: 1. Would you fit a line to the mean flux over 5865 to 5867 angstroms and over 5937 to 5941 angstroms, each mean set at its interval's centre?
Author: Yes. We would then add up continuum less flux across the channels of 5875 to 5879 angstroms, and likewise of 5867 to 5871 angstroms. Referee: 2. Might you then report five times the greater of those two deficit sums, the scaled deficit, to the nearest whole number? 1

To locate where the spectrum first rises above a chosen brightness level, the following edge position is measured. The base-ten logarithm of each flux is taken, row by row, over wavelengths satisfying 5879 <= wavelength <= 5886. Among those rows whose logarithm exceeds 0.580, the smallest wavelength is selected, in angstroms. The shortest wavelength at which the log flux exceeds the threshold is 5880.09 angstroms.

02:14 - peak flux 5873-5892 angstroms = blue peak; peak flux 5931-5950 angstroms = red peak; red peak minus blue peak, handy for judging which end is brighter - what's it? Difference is -0.1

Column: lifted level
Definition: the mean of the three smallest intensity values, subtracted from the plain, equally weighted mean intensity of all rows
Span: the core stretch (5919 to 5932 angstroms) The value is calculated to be 0.13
